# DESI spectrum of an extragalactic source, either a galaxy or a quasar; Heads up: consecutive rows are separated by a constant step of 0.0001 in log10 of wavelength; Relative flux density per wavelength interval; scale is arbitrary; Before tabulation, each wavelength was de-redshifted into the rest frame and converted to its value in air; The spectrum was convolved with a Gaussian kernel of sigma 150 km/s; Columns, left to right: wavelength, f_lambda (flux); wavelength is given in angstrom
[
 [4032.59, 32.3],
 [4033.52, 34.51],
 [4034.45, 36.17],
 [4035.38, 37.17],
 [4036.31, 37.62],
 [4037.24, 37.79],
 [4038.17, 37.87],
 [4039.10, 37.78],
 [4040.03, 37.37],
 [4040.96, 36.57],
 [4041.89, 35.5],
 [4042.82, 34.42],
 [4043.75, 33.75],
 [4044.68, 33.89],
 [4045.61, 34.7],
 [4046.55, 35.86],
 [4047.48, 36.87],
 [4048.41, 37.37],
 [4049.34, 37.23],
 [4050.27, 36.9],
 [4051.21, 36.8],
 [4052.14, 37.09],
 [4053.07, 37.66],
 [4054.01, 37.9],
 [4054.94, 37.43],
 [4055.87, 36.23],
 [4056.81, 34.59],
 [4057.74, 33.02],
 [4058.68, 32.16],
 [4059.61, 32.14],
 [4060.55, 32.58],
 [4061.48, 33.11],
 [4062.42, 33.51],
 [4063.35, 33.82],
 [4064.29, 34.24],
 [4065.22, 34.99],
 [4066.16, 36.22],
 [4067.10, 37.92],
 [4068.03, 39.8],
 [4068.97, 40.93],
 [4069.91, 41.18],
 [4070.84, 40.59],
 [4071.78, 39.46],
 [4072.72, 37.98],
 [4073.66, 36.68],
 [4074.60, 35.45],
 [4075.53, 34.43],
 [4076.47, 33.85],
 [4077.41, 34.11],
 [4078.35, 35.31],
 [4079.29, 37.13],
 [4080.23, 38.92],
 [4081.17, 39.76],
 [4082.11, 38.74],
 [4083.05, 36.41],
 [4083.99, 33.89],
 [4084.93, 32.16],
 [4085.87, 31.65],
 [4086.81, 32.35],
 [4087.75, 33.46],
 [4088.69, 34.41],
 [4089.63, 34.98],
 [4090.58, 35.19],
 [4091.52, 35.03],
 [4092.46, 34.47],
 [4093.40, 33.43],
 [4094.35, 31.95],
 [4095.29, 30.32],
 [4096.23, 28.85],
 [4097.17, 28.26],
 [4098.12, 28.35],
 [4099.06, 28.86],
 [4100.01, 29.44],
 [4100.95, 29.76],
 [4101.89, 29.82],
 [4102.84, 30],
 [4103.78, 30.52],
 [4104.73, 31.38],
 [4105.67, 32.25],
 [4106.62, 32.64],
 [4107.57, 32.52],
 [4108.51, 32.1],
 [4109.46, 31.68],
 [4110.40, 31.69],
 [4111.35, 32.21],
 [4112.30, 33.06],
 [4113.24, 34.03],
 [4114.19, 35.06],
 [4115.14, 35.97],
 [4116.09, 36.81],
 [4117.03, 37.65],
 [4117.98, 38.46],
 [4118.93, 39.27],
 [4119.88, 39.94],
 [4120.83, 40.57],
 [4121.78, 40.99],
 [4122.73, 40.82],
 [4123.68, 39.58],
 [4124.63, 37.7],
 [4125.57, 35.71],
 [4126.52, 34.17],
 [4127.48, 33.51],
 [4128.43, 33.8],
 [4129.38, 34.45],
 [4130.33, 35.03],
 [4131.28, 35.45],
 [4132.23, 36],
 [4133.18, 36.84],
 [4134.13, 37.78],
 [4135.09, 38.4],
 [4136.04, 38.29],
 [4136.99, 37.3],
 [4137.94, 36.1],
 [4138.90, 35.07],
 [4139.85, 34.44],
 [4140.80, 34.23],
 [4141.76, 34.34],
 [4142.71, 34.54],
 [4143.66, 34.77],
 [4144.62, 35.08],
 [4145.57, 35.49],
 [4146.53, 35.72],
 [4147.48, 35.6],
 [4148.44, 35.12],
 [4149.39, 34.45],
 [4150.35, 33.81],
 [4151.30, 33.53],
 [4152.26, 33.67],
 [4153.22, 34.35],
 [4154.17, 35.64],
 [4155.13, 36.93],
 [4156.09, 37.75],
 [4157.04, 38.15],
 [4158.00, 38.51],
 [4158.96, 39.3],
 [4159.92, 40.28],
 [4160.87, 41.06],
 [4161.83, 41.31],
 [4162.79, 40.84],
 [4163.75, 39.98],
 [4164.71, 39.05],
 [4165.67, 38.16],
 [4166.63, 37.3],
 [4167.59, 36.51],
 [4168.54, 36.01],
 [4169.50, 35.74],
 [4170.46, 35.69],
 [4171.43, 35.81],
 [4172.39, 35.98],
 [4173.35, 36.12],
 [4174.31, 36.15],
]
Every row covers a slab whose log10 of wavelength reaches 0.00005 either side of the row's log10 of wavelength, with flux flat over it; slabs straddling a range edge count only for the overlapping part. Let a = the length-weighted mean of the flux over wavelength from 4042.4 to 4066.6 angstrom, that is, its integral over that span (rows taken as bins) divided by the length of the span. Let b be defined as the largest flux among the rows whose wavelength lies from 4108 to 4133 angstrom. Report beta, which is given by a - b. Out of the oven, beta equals -5.8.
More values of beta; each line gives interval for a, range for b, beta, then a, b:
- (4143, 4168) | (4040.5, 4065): -0.9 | 37.0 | 37.9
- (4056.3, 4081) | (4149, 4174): -5.3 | 36.0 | 41.31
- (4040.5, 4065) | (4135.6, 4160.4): -5.1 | 35.2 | 40.28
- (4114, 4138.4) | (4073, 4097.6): -2.6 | 37.2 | 39.76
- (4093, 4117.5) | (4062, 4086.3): -9.3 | 31.9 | 41.18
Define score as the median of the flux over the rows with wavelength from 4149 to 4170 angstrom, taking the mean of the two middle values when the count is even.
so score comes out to 37.5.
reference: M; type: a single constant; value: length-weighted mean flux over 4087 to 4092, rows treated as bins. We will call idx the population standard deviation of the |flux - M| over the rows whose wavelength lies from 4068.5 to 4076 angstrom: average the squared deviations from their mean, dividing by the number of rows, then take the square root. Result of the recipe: 2.4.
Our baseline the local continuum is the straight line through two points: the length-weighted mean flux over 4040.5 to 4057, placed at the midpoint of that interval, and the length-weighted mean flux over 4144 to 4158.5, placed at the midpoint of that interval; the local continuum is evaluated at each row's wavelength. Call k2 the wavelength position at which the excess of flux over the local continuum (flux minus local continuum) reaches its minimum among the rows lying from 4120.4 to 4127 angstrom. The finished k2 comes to 4126.52 angstrom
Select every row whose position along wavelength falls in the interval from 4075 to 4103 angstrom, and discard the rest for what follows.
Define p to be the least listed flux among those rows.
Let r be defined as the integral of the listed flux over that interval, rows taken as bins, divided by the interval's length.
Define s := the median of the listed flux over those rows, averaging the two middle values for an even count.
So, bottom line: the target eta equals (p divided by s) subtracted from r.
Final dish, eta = 32.4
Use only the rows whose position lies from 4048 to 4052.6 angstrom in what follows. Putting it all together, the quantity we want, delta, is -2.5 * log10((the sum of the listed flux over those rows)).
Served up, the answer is -5.67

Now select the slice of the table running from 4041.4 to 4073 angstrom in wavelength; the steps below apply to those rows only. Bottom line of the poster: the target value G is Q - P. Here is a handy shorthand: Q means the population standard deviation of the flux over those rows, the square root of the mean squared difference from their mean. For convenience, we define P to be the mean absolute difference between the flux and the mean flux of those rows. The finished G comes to 0.40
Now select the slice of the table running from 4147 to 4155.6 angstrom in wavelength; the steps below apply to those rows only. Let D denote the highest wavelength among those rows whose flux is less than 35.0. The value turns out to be 4153.22 angstrom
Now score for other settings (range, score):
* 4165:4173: 36.0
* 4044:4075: 36.7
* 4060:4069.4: 34.6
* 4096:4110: 30.0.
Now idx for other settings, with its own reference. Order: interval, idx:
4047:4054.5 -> 0.4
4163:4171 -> 1.5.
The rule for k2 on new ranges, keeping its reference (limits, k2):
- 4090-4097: 4096.23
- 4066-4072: 4066.16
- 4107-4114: 4109.46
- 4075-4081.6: 4076.47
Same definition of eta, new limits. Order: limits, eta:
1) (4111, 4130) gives 35.8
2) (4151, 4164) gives 37.1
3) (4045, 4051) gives 35.5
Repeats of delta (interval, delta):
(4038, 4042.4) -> -5.67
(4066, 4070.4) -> -5.73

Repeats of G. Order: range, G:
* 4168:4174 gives 0.01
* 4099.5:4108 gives 0.08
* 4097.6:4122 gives 0.54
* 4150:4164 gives 0.34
